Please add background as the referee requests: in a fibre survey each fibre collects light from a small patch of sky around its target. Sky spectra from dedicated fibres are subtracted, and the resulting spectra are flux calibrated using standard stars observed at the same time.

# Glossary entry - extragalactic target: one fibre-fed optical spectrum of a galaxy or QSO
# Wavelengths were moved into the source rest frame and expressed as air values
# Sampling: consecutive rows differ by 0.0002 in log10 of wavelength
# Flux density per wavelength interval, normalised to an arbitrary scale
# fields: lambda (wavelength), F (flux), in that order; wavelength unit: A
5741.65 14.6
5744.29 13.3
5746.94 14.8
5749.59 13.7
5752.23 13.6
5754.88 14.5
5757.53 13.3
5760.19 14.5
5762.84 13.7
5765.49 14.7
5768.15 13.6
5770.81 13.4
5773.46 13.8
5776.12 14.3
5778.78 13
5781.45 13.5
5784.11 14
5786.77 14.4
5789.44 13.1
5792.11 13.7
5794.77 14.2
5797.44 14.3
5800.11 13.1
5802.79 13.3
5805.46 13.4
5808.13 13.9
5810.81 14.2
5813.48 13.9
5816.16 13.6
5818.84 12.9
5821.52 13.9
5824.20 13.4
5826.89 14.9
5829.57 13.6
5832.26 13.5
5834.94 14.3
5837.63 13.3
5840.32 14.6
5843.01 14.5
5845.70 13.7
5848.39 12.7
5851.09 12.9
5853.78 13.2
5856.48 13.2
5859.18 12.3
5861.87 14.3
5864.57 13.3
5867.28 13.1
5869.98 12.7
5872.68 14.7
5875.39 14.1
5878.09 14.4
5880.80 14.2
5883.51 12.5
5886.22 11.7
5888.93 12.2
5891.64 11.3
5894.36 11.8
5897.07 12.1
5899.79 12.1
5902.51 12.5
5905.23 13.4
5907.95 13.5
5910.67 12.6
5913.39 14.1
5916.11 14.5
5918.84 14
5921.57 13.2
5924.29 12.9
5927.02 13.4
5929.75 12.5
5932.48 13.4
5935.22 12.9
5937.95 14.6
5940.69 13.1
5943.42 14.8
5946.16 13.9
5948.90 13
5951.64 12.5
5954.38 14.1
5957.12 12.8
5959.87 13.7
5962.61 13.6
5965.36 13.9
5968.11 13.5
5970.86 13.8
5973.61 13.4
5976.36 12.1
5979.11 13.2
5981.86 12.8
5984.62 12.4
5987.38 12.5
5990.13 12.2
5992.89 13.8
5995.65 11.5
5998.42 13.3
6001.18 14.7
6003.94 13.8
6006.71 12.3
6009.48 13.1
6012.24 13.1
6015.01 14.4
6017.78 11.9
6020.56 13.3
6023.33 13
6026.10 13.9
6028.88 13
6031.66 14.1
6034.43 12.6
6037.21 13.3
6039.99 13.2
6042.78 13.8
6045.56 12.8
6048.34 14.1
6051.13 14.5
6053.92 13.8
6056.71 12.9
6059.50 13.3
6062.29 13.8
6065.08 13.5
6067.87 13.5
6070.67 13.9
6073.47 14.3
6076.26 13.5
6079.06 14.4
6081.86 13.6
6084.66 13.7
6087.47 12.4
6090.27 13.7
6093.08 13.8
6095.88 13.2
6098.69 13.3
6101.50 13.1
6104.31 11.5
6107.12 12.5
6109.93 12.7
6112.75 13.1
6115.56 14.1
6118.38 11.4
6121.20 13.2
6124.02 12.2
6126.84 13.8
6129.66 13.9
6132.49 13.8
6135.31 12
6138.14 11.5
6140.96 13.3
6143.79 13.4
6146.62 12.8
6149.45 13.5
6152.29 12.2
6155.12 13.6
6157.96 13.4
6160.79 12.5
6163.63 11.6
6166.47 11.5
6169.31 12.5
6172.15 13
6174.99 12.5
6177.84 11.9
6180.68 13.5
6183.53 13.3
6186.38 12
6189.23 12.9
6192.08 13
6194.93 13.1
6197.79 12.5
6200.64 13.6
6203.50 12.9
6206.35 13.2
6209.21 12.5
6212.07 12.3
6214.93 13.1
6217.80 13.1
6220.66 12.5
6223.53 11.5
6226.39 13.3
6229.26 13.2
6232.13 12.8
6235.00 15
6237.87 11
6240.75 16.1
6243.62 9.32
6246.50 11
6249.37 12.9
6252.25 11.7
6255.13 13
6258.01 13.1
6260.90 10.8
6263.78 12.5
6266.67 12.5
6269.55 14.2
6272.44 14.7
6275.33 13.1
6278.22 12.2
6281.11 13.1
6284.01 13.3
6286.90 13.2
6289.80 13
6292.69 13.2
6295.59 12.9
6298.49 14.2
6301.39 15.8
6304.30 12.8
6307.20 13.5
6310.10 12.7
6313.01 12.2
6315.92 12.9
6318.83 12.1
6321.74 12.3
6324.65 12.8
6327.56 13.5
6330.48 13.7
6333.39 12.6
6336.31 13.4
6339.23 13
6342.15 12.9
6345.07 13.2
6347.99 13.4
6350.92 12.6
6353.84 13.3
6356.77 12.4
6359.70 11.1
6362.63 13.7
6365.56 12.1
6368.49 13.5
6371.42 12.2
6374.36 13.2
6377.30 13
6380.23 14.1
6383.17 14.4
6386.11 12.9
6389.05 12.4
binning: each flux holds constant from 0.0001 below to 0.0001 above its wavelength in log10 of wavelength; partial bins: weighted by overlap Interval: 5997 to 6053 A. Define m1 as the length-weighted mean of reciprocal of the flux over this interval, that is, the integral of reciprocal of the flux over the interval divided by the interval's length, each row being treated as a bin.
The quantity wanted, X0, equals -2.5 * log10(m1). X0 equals 2.82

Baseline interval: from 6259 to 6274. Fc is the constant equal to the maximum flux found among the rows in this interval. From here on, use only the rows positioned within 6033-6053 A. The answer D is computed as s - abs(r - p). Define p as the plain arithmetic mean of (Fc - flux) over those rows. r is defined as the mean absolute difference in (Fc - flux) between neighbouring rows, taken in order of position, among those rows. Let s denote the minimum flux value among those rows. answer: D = 12.1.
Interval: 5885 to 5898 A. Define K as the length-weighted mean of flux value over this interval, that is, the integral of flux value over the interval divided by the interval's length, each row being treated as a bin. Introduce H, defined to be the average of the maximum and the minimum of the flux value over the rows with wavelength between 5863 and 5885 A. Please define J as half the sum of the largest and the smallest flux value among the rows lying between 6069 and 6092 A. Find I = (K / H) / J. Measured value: 0.065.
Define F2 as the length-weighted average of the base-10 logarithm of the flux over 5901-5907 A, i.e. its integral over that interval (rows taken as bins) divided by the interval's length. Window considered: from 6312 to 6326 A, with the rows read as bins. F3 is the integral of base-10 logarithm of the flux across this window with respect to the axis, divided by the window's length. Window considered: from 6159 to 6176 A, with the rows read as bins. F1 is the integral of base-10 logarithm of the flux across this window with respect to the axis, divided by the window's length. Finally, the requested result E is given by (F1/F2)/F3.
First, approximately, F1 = 1.090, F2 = 1.11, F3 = 1.10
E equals 0.89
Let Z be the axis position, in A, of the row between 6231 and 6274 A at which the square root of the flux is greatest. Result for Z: 6240.75 A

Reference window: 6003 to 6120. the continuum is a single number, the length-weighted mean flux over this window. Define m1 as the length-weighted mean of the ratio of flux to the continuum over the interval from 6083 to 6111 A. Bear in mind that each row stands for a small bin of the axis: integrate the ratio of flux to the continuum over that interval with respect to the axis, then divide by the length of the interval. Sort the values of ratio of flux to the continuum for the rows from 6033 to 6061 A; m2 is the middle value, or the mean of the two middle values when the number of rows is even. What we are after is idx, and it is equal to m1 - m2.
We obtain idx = -0.02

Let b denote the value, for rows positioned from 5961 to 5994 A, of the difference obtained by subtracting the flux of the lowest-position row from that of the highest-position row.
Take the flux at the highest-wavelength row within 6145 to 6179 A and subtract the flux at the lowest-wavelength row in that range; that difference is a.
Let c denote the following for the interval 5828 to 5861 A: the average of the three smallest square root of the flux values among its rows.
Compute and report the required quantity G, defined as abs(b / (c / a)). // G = 0.05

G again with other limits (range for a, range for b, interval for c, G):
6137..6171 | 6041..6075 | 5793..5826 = 0.14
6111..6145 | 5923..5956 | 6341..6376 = 0.10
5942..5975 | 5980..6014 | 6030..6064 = 0.12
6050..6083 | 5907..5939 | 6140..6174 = 0.29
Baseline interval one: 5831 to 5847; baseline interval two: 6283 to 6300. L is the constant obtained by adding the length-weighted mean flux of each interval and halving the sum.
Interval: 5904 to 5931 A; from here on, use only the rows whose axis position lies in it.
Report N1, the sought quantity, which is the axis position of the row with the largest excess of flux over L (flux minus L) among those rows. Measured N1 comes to 5916.11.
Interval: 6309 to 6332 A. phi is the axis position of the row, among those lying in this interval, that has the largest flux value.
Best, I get 6330.48 A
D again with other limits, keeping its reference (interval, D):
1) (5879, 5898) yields 9.6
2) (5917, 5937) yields 11.6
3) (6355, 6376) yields 10.5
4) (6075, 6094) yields 12.0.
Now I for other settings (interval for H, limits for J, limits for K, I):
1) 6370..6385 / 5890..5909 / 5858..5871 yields 0.080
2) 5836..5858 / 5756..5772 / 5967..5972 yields 0.071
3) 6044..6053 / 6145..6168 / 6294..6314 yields 0.079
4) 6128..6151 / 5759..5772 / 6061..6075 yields 0.077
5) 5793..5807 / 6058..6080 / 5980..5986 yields 0.067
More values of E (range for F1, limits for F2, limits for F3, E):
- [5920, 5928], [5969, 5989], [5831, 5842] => 0.88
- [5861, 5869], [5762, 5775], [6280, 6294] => 0.88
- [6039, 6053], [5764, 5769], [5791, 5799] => 0.86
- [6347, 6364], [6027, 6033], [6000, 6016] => 0.86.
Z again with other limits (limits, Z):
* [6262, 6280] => 6272.44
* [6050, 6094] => 6051.13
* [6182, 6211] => 6200.64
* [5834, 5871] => 5840.32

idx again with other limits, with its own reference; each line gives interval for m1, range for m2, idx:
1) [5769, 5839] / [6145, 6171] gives 0.09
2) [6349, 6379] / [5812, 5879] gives -0.07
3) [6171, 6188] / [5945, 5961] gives -0.05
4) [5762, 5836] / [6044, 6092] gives 0.01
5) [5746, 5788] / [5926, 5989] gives 0.04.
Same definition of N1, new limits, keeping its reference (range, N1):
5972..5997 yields 5992.89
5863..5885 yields 5872.68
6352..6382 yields 6380.23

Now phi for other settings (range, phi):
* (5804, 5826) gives 5810.81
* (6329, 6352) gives 6330.48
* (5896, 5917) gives 5916.11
